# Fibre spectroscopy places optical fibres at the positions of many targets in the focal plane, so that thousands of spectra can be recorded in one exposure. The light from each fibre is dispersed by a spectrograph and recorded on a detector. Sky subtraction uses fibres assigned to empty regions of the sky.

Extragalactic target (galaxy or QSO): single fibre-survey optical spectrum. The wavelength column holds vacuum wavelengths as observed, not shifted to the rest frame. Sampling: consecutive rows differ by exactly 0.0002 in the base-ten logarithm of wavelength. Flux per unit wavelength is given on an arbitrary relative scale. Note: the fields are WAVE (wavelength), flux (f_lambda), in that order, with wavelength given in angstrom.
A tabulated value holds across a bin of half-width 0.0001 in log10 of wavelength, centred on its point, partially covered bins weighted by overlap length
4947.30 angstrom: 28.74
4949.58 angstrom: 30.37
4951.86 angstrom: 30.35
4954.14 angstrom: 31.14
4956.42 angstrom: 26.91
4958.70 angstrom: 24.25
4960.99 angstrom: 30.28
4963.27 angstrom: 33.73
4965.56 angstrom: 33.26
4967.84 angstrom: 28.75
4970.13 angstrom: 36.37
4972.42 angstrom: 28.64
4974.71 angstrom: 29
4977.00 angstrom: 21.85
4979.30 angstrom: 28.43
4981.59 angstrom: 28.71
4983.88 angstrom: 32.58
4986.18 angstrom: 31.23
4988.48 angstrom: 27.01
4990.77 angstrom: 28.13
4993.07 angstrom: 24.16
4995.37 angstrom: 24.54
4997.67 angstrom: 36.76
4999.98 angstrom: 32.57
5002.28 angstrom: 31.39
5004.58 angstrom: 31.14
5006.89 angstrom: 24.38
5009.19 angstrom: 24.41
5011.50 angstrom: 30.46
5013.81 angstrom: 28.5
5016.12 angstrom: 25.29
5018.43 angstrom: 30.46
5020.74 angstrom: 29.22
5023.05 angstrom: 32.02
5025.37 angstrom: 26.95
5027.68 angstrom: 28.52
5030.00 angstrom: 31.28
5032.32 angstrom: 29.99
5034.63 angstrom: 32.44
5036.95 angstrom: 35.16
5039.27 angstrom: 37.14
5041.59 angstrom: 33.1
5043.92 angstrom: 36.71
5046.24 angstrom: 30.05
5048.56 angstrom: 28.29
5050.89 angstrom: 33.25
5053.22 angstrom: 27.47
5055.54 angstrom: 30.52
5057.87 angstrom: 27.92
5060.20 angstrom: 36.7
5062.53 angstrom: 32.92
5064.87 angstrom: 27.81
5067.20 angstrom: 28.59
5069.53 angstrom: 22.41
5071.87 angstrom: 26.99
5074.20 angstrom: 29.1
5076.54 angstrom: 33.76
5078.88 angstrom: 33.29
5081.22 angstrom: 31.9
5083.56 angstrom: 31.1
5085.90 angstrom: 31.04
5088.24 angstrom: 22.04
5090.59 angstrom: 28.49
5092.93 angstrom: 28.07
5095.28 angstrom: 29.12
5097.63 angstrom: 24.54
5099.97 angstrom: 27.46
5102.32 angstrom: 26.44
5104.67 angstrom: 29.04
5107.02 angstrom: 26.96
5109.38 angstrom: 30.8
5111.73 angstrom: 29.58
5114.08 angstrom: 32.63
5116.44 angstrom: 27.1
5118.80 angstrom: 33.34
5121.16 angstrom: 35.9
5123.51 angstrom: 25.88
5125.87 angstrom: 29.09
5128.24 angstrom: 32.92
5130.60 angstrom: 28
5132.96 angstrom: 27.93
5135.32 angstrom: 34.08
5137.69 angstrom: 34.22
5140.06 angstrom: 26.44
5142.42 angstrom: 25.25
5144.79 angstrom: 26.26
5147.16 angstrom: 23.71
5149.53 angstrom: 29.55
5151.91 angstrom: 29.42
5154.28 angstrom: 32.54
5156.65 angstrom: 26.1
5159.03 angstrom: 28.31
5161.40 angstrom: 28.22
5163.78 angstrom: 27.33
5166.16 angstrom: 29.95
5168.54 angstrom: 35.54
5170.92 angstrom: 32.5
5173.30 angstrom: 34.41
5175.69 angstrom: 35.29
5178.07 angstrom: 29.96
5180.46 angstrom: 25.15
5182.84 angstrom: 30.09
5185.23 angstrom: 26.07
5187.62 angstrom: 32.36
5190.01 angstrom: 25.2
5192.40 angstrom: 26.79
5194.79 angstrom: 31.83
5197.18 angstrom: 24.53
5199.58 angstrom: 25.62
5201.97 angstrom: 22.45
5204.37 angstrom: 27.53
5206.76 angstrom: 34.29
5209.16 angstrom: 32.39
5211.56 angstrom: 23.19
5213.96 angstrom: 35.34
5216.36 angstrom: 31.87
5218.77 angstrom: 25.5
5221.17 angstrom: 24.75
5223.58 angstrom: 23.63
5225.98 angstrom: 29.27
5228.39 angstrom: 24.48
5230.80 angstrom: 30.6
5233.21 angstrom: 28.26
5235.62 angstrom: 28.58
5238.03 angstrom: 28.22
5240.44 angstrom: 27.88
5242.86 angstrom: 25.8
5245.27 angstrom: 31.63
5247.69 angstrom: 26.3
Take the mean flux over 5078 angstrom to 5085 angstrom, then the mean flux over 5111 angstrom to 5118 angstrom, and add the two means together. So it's 62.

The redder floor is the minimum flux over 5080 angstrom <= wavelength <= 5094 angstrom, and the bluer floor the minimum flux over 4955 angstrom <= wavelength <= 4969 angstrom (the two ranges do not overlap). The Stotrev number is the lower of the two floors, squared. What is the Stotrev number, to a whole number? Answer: 486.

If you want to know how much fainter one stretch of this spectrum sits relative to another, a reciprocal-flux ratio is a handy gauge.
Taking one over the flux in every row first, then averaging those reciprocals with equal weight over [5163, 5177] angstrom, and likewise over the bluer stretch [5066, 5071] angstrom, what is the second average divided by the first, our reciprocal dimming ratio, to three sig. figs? 1.28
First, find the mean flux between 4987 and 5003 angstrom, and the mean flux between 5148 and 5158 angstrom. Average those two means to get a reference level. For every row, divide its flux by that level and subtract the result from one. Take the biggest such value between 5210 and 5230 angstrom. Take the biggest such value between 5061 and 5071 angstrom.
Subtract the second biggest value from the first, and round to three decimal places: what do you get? -0.027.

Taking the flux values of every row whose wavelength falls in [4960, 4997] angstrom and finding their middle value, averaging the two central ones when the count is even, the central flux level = 28.7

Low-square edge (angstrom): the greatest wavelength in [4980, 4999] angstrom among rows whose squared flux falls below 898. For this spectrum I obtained 4995.37 angstrom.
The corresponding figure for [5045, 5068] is 5067.20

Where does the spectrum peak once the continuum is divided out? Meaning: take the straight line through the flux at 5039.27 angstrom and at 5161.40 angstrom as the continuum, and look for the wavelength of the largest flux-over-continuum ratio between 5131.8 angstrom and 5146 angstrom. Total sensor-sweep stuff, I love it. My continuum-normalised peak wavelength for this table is 5137.69 angstrom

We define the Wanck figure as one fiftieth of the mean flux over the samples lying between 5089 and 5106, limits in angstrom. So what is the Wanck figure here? 0.55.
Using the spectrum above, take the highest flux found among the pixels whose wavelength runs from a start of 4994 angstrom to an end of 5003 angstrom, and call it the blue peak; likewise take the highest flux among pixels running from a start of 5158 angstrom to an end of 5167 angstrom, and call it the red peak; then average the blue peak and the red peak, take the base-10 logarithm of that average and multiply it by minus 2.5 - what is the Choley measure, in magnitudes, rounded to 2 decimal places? -3.81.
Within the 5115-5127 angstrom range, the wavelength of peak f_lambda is 5121.16 angstrom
